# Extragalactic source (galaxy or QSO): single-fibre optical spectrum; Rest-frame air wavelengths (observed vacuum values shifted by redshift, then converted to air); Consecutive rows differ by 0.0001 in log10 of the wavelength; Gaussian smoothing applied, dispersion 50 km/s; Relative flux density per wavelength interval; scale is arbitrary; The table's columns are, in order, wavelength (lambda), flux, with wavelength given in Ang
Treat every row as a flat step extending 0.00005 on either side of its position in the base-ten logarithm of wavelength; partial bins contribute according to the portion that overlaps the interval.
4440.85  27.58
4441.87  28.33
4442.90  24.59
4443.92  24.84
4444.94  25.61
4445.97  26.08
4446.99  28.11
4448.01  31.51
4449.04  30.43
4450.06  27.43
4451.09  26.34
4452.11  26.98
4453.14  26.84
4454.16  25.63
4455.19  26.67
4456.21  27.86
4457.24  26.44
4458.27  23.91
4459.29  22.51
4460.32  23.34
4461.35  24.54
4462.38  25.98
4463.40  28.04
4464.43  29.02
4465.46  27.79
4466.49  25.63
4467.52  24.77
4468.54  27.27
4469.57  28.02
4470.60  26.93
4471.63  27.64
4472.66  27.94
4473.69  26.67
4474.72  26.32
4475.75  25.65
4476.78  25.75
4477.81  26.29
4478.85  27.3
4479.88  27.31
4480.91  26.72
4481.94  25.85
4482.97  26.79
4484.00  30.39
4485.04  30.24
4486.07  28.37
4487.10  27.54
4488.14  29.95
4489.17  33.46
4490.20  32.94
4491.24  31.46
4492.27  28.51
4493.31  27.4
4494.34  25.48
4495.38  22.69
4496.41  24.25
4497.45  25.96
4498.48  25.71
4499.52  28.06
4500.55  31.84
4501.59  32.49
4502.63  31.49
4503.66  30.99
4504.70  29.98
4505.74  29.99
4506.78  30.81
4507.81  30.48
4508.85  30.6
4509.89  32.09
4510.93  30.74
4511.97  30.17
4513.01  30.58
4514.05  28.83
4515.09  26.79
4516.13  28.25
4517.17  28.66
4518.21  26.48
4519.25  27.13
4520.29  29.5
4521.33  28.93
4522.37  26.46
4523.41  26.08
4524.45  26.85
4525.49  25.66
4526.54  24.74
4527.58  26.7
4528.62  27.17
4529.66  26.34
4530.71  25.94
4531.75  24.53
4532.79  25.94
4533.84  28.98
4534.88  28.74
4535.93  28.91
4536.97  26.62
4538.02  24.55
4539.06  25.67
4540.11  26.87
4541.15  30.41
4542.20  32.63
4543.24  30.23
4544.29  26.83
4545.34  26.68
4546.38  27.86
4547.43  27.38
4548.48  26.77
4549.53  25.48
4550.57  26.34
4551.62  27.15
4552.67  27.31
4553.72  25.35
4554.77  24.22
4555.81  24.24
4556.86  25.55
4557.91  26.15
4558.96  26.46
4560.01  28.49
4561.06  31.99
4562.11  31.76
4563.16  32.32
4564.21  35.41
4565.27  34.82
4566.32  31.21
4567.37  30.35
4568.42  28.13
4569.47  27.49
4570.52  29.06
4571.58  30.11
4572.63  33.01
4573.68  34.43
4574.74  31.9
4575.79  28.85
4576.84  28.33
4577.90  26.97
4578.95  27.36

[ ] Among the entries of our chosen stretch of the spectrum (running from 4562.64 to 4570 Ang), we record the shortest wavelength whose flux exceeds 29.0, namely 4563.16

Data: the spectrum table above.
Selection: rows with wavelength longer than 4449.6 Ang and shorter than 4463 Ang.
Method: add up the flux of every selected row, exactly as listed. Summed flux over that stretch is 334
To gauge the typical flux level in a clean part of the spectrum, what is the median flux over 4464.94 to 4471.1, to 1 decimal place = 27.1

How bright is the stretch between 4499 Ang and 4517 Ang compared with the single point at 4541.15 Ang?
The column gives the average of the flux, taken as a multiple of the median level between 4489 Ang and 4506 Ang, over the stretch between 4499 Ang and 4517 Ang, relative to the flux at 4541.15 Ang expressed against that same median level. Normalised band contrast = 0.99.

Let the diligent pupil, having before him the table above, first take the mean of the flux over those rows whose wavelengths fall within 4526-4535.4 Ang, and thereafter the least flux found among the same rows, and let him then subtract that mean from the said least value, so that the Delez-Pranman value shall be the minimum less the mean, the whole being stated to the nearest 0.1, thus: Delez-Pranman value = -2.0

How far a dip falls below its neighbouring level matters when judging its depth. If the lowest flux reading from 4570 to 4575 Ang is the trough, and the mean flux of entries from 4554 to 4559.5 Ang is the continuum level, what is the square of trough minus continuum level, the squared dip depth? 14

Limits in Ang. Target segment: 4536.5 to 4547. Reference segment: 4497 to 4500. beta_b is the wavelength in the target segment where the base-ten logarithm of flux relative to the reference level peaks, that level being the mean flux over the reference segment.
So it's 4542.20 Ang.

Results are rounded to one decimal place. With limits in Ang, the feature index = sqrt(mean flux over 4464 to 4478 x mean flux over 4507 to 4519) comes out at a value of 28.1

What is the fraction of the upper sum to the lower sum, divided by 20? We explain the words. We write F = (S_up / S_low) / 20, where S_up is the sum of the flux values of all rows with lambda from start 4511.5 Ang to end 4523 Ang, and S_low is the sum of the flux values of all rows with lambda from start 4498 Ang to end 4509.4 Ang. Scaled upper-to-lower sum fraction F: 0.047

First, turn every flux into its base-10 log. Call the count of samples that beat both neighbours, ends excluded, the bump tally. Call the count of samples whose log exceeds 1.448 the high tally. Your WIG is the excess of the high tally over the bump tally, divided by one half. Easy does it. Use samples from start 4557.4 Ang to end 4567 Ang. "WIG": 10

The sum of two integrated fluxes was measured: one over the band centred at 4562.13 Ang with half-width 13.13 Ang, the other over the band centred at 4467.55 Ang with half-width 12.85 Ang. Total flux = 1444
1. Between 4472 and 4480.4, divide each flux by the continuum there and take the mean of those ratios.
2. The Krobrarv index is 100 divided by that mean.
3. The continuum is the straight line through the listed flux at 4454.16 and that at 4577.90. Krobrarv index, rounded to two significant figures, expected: 97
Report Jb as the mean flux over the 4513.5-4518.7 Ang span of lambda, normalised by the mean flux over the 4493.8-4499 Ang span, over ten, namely 0.112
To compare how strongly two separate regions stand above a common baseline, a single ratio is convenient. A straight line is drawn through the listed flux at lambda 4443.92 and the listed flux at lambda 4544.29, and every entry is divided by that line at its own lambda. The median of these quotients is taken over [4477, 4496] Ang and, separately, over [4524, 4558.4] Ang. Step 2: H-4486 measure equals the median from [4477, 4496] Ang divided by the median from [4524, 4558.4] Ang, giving 1.08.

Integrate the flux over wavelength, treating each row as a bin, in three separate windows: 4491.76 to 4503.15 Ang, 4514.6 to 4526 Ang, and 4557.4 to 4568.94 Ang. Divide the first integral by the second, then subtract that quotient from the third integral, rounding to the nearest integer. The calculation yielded 353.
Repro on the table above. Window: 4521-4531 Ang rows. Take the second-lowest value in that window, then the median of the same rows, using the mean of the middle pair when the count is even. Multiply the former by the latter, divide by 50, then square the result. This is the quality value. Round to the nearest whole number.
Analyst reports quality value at 184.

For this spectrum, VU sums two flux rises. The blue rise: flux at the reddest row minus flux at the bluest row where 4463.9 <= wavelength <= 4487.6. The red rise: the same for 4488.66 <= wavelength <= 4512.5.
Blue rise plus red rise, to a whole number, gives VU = -5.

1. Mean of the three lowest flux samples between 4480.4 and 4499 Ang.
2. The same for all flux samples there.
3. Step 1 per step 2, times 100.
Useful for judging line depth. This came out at 86.3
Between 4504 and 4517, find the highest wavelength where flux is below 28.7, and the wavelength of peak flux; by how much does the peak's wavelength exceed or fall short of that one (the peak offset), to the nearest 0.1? -6.2 Ang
